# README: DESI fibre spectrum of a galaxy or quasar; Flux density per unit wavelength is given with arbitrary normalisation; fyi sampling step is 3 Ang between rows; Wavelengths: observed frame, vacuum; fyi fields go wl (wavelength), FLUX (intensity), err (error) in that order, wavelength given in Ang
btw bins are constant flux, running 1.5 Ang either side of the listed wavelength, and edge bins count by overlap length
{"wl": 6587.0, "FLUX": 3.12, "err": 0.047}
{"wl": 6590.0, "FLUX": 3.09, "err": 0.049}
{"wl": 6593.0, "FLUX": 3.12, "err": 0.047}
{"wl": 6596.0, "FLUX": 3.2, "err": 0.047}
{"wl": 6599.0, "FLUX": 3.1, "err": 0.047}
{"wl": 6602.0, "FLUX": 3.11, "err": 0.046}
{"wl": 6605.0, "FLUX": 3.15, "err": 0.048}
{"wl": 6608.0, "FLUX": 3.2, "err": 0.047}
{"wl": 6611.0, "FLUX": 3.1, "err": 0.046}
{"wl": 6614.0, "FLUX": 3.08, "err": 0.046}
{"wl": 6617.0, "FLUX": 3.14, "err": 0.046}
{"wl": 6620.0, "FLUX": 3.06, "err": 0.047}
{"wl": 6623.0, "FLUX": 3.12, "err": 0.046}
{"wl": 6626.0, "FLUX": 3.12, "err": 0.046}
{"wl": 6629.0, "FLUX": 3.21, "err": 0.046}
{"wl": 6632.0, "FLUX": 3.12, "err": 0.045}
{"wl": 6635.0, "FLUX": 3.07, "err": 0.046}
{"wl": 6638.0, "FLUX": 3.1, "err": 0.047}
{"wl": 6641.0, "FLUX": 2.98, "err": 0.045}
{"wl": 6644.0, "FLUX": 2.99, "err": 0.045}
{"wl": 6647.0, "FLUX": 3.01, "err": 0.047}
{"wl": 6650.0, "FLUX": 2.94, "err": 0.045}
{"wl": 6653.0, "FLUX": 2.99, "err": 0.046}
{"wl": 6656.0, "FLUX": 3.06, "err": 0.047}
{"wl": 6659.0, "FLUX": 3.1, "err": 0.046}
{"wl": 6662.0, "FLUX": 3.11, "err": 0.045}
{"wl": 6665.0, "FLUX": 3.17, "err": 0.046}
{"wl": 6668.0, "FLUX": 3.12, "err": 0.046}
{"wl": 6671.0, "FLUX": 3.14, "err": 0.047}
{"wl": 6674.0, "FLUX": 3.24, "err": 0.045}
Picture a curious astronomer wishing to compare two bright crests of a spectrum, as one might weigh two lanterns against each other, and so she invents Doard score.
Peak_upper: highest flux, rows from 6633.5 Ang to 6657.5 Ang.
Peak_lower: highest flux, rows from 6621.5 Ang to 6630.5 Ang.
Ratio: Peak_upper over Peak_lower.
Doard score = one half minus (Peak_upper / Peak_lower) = -0.466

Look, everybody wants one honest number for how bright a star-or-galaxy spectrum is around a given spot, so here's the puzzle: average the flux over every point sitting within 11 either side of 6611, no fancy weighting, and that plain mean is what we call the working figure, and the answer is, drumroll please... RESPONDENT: 3.120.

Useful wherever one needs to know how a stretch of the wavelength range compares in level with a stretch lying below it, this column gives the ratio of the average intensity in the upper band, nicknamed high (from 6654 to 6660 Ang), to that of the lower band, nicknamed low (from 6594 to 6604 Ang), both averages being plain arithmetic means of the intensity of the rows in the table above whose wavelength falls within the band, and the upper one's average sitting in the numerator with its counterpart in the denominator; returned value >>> 0.98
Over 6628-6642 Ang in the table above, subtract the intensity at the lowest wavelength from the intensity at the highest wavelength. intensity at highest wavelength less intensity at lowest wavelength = -0.23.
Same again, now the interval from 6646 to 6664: 0.10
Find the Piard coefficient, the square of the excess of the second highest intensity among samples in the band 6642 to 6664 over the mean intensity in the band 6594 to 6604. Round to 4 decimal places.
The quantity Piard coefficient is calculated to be 0.0013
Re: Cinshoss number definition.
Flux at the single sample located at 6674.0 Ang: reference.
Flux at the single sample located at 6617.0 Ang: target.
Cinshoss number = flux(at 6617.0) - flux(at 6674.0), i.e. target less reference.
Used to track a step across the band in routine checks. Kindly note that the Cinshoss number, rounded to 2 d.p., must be -0.10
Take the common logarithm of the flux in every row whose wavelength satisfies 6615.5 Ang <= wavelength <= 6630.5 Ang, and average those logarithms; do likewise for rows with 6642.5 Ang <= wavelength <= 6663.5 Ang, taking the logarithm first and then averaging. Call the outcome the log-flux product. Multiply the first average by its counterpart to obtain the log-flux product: 0.238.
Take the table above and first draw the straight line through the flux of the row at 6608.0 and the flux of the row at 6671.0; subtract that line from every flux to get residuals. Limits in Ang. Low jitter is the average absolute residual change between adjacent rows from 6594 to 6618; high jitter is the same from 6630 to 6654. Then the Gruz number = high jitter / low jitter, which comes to 0.922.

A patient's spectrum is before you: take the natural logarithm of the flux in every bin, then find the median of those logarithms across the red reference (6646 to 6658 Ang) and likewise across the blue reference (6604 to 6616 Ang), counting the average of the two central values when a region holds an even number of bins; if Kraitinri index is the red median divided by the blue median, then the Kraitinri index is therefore 0.964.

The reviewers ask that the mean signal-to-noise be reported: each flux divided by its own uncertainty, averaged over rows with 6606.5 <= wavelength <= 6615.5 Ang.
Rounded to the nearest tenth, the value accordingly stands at 67.5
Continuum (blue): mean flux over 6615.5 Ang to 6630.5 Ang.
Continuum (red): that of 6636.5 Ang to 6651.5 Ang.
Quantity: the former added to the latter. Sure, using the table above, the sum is 6.13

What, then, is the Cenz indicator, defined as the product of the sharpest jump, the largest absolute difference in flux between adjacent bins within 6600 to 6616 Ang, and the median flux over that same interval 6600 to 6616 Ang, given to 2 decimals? 0.31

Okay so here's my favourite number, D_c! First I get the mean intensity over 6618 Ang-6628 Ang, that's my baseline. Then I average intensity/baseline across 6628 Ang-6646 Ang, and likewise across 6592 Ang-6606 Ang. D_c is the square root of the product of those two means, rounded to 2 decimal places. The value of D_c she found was 1.00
